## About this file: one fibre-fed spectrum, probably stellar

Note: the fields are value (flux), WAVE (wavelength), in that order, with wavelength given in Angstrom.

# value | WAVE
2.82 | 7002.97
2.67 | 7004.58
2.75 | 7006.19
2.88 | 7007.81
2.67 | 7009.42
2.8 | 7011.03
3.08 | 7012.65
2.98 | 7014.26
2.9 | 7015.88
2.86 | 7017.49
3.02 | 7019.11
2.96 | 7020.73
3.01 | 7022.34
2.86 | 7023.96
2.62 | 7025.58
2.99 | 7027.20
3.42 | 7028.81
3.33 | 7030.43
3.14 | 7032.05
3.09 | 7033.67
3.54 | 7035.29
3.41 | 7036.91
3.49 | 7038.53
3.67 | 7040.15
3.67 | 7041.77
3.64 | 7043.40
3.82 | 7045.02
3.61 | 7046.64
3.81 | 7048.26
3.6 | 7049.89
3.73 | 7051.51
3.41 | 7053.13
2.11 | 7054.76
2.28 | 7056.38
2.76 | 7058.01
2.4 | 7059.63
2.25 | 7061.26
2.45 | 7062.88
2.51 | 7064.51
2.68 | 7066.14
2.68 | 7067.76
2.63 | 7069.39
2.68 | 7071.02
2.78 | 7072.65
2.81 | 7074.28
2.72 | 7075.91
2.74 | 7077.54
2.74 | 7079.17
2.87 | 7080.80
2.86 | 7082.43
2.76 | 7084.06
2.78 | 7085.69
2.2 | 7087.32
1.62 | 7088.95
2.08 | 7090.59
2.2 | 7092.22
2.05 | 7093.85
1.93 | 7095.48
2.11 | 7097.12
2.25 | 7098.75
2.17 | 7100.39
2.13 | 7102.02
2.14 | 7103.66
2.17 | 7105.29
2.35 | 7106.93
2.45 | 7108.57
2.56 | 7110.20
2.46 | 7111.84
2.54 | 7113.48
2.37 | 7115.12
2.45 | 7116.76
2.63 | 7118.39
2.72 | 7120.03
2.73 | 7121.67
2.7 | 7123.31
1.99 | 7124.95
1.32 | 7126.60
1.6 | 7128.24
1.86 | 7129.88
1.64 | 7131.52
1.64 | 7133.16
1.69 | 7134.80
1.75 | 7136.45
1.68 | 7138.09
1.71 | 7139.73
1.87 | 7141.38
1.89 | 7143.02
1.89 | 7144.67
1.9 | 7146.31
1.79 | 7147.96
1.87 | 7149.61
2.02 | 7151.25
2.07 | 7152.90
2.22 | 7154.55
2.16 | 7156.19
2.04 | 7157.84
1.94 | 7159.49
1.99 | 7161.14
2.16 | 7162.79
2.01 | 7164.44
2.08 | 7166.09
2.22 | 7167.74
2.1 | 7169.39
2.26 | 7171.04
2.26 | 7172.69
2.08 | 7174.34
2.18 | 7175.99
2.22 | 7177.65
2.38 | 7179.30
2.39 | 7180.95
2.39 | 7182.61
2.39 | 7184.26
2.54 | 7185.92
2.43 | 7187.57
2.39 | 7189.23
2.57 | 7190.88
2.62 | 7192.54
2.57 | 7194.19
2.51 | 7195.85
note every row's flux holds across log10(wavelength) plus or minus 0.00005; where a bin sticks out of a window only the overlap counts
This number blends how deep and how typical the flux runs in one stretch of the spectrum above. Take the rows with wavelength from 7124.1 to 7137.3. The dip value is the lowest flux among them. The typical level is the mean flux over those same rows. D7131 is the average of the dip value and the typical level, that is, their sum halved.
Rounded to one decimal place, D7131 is 1.5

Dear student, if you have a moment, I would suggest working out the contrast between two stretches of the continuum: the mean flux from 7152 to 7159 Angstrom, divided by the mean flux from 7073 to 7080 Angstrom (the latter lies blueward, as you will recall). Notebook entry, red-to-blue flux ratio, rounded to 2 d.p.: 0.77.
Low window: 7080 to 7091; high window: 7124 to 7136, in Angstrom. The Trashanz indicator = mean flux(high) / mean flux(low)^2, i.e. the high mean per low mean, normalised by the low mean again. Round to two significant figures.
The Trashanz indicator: 0.28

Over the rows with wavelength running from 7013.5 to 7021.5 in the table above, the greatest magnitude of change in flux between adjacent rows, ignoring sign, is 0.160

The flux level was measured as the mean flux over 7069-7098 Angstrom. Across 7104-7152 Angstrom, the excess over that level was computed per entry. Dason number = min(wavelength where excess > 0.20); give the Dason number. 7120.03 Angstrom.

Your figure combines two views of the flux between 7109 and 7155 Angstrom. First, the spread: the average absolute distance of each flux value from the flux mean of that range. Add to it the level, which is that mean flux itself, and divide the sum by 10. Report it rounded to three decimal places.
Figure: 0.240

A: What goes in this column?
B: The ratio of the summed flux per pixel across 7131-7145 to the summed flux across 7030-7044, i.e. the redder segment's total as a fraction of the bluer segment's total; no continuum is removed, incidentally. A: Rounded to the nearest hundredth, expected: 0.51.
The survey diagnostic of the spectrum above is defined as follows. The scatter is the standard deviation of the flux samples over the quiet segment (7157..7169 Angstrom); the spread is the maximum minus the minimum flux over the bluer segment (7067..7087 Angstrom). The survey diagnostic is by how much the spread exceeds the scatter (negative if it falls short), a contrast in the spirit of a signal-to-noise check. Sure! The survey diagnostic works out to 0.1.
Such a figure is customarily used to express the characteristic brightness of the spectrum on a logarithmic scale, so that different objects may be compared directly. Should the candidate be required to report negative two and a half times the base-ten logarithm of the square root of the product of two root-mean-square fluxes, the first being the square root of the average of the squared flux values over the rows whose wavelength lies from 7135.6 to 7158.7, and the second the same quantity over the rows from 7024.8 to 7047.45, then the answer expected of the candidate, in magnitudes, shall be -1.02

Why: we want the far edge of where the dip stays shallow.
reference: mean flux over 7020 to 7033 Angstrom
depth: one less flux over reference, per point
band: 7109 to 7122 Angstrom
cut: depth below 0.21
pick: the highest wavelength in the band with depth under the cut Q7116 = 7121.67 Angstrom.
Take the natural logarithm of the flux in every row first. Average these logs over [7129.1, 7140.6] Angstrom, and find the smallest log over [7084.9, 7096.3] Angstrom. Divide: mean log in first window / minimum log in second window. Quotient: 1.11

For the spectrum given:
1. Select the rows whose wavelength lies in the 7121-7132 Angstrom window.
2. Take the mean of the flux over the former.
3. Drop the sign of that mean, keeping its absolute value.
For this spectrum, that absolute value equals 2.0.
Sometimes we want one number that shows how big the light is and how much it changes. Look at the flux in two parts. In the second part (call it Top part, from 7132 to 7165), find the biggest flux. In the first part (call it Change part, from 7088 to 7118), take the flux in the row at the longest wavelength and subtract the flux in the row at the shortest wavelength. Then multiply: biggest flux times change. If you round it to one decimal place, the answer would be 1.8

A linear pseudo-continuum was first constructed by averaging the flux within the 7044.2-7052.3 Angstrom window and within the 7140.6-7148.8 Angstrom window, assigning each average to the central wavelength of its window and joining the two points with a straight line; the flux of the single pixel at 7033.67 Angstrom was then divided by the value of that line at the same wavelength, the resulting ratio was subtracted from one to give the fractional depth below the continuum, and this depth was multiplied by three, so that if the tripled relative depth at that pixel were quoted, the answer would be 0.68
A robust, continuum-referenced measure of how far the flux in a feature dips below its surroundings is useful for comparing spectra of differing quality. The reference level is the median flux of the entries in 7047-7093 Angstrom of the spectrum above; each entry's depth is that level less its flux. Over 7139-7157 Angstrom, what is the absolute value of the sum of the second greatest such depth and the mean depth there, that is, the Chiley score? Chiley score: 1.7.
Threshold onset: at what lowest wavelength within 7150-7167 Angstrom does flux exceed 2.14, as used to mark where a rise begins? 7154.55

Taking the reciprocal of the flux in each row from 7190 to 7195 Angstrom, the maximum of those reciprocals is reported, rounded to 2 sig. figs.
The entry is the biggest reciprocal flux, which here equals 0.39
